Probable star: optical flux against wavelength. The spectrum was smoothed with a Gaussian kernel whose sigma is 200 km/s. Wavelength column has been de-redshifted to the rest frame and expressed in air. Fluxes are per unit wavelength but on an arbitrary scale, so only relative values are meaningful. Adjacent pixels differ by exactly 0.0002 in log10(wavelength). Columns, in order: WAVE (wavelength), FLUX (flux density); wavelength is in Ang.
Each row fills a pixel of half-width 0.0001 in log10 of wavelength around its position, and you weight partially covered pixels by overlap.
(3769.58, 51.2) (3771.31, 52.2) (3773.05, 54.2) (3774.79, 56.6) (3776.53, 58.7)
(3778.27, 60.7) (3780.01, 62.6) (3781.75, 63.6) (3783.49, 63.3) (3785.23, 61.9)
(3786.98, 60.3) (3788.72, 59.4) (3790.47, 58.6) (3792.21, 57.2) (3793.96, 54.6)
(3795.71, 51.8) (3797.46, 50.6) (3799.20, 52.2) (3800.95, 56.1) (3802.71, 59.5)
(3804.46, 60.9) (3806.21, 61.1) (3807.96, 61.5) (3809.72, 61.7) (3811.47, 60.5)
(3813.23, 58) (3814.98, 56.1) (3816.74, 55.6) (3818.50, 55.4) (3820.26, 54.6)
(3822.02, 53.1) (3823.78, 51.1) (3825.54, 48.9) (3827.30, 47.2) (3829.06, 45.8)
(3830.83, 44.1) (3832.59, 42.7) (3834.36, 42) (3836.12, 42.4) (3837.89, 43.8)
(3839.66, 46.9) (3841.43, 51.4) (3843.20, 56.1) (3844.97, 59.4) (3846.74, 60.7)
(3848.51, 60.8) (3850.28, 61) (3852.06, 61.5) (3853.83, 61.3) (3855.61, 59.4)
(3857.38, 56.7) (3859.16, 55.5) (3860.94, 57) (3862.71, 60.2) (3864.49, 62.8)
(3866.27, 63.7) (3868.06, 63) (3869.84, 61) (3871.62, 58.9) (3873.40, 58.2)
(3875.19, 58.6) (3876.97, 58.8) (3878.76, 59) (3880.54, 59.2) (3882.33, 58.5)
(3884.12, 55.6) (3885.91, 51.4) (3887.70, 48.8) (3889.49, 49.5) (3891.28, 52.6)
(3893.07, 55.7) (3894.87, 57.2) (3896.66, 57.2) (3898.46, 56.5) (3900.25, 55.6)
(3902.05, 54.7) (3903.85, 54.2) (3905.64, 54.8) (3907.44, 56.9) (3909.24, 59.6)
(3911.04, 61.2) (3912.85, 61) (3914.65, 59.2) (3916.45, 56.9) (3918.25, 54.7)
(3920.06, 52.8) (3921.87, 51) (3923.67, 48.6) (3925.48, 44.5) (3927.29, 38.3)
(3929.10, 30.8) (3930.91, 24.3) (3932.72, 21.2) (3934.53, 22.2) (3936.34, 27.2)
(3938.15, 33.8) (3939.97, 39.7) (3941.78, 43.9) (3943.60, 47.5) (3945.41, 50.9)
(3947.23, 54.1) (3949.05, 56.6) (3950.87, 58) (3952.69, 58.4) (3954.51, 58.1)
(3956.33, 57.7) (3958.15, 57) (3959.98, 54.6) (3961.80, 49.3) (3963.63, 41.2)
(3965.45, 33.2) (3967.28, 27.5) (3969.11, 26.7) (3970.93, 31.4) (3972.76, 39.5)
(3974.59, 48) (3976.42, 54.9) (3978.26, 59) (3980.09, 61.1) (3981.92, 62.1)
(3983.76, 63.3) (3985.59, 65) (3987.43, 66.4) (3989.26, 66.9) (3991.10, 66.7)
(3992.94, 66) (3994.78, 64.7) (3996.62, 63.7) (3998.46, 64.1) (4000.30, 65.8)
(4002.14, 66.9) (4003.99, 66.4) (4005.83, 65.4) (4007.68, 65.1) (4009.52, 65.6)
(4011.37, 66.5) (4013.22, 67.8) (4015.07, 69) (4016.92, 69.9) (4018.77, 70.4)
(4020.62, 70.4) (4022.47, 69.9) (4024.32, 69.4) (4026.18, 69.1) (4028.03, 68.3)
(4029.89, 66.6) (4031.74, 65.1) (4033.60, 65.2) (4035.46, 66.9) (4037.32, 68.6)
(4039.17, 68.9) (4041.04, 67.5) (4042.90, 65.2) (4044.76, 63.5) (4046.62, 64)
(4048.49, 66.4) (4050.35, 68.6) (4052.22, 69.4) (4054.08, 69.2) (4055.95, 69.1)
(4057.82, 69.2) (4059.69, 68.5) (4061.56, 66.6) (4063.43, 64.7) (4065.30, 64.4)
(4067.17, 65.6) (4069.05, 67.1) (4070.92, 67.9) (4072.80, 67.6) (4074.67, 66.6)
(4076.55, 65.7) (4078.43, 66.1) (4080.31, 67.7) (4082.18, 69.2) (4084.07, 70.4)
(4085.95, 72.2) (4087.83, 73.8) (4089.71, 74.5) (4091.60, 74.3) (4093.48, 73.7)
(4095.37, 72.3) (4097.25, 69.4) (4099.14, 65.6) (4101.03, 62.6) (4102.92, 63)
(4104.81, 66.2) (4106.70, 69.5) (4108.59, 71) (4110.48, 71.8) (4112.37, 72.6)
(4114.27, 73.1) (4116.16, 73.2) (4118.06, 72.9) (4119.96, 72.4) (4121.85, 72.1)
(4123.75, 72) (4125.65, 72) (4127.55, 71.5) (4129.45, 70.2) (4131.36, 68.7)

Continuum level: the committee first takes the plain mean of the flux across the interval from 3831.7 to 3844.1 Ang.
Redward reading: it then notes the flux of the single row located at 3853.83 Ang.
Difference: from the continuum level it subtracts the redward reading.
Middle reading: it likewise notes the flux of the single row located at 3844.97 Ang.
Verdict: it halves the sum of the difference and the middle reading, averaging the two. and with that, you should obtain 22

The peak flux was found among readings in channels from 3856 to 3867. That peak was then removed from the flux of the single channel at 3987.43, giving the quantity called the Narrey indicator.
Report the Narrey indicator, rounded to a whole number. 3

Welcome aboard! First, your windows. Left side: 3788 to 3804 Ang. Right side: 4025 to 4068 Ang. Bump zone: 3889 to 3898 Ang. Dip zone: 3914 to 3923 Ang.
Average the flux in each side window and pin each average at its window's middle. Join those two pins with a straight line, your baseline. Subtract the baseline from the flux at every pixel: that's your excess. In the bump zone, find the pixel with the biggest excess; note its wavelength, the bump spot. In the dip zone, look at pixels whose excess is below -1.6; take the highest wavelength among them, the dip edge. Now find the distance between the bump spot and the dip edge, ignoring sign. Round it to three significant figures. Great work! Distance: 27.0 Ang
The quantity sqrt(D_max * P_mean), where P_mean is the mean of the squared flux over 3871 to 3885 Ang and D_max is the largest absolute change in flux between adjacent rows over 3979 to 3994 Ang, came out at 76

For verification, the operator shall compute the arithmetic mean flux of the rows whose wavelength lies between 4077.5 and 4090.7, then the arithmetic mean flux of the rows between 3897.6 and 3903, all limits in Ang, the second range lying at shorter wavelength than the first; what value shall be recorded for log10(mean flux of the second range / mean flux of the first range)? -0.10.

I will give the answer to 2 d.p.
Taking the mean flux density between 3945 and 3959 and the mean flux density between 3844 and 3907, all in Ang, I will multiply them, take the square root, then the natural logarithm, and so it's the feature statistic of 4.04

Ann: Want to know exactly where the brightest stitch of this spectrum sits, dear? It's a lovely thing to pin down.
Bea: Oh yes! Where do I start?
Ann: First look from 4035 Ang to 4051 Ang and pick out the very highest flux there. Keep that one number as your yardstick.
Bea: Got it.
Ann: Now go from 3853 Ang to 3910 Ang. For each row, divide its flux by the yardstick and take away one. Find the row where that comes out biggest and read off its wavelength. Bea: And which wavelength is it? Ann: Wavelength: 3866.27 Ang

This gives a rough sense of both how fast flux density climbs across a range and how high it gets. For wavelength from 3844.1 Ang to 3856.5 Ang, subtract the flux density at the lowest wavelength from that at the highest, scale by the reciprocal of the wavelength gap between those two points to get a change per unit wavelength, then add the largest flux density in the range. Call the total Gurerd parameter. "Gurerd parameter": 61.5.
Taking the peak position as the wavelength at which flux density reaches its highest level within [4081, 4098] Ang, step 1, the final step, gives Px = 4089.71 Ang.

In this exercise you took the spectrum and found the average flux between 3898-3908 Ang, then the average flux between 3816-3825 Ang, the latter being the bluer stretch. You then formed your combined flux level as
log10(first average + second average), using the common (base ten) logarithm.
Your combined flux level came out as 2.04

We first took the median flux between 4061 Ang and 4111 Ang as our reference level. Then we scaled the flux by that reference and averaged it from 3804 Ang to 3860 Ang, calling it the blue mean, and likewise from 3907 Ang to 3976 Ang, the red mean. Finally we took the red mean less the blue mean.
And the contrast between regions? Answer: -0.13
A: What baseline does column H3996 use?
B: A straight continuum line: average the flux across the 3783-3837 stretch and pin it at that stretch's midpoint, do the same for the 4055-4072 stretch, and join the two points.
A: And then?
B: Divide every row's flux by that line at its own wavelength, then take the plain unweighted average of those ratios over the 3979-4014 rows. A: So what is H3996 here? 1.02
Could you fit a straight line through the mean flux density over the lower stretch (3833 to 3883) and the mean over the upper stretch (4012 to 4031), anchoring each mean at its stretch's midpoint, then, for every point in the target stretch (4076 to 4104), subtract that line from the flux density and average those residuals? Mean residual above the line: -4.7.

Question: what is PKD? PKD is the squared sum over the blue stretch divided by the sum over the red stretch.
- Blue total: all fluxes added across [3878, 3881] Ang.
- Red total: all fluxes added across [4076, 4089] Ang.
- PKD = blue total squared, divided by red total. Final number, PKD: 29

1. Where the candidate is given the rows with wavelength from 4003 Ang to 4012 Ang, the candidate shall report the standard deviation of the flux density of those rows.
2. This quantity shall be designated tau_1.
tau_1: 0.6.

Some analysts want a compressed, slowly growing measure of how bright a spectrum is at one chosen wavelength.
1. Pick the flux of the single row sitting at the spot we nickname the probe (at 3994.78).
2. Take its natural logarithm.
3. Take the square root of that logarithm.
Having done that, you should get 2.04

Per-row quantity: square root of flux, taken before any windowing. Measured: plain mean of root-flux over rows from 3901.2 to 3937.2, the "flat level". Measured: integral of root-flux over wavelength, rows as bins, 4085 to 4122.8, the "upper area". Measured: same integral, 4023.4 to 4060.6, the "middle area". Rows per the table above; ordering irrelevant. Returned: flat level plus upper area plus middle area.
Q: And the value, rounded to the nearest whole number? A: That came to 630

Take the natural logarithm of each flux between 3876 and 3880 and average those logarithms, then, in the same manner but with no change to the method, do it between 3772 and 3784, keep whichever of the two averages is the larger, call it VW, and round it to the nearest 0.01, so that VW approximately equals 4.09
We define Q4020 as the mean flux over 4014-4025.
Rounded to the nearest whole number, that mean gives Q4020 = 70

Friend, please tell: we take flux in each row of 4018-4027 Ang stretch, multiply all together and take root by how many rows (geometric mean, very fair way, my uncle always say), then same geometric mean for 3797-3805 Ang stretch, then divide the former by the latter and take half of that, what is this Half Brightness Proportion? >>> 0.63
